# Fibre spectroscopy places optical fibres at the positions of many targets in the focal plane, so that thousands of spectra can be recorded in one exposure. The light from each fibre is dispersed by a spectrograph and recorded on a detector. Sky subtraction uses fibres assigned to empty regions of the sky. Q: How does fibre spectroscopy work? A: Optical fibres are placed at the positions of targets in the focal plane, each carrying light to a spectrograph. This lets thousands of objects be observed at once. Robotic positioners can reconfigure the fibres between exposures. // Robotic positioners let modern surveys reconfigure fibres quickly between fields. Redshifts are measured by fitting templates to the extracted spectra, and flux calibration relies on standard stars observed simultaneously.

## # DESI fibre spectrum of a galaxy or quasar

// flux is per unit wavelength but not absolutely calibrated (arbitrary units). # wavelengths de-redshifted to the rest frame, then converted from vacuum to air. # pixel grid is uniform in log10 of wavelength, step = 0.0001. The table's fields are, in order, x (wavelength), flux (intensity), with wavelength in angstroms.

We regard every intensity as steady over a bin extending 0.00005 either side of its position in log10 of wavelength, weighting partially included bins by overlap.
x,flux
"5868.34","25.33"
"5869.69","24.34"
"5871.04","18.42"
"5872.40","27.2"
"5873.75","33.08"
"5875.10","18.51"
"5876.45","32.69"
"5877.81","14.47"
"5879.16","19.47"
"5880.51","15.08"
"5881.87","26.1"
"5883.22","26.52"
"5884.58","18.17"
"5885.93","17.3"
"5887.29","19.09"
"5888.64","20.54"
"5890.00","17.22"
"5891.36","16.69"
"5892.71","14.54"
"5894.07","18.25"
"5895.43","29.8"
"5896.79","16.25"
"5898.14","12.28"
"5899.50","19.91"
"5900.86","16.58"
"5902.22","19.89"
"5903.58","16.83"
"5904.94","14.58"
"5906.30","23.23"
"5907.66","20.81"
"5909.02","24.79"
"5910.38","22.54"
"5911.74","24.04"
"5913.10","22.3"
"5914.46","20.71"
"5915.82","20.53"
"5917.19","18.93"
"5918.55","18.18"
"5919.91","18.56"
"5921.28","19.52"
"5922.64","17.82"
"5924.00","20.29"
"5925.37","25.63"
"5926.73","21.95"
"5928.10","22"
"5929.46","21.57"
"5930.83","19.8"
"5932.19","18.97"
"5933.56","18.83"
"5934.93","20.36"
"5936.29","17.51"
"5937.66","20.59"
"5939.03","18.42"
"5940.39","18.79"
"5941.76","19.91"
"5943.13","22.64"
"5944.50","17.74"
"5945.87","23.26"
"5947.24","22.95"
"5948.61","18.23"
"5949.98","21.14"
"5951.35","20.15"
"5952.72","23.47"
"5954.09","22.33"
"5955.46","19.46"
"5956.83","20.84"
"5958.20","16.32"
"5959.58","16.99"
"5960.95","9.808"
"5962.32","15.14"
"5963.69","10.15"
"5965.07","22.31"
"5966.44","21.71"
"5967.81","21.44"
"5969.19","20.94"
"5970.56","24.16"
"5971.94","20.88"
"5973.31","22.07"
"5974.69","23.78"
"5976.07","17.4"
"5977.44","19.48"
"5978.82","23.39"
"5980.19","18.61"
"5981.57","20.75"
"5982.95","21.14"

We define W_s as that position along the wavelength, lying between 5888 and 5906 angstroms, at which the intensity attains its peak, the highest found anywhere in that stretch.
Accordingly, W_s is 5895.43 angstroms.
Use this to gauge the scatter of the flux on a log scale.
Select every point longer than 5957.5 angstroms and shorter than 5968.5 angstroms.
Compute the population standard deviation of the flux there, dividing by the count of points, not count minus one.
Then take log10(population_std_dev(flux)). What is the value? 0.67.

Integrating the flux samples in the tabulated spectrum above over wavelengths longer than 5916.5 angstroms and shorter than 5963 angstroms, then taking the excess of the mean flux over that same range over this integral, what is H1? -894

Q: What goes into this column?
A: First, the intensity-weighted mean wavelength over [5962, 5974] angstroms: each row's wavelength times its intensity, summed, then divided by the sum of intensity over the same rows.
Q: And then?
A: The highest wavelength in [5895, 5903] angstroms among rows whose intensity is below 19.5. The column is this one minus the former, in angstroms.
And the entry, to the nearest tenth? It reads -67.4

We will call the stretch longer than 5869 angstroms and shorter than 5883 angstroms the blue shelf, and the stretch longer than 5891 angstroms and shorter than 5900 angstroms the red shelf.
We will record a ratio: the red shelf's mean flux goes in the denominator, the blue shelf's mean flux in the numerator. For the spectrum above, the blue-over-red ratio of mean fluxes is 1.26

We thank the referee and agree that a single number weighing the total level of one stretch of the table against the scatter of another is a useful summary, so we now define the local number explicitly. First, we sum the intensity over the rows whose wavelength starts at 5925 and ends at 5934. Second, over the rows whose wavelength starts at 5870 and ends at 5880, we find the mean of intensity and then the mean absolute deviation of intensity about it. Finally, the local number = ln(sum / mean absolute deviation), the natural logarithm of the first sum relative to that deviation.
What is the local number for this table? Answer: 3.1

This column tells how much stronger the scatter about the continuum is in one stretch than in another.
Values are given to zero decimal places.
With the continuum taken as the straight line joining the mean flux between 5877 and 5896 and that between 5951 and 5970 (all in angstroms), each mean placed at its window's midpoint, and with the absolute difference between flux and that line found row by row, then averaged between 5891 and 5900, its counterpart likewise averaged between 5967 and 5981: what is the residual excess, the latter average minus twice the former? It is -6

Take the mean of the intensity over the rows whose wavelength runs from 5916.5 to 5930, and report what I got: 20.4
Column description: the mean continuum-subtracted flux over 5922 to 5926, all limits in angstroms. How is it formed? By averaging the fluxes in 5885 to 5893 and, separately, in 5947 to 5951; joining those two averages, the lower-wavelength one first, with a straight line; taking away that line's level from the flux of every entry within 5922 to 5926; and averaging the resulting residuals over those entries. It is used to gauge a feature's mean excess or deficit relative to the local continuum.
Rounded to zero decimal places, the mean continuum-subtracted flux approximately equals 2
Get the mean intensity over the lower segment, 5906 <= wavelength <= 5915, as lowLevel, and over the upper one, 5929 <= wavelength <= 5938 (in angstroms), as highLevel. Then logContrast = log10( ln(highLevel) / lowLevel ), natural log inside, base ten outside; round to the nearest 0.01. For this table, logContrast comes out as -0.88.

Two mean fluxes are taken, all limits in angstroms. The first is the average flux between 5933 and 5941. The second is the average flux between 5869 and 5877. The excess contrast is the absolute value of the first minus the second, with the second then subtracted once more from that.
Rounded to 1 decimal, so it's -19.1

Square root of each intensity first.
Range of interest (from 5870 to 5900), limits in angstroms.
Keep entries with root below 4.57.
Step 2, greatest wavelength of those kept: 5899.50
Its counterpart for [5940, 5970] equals 5963.69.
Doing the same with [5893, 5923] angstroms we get 5922.64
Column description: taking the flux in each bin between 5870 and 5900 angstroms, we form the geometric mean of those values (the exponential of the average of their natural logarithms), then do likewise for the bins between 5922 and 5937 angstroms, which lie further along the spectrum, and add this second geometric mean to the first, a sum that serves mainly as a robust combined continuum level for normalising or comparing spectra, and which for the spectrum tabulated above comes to 40.1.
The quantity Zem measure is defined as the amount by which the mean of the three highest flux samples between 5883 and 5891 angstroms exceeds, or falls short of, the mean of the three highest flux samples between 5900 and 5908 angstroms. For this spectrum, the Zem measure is 1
